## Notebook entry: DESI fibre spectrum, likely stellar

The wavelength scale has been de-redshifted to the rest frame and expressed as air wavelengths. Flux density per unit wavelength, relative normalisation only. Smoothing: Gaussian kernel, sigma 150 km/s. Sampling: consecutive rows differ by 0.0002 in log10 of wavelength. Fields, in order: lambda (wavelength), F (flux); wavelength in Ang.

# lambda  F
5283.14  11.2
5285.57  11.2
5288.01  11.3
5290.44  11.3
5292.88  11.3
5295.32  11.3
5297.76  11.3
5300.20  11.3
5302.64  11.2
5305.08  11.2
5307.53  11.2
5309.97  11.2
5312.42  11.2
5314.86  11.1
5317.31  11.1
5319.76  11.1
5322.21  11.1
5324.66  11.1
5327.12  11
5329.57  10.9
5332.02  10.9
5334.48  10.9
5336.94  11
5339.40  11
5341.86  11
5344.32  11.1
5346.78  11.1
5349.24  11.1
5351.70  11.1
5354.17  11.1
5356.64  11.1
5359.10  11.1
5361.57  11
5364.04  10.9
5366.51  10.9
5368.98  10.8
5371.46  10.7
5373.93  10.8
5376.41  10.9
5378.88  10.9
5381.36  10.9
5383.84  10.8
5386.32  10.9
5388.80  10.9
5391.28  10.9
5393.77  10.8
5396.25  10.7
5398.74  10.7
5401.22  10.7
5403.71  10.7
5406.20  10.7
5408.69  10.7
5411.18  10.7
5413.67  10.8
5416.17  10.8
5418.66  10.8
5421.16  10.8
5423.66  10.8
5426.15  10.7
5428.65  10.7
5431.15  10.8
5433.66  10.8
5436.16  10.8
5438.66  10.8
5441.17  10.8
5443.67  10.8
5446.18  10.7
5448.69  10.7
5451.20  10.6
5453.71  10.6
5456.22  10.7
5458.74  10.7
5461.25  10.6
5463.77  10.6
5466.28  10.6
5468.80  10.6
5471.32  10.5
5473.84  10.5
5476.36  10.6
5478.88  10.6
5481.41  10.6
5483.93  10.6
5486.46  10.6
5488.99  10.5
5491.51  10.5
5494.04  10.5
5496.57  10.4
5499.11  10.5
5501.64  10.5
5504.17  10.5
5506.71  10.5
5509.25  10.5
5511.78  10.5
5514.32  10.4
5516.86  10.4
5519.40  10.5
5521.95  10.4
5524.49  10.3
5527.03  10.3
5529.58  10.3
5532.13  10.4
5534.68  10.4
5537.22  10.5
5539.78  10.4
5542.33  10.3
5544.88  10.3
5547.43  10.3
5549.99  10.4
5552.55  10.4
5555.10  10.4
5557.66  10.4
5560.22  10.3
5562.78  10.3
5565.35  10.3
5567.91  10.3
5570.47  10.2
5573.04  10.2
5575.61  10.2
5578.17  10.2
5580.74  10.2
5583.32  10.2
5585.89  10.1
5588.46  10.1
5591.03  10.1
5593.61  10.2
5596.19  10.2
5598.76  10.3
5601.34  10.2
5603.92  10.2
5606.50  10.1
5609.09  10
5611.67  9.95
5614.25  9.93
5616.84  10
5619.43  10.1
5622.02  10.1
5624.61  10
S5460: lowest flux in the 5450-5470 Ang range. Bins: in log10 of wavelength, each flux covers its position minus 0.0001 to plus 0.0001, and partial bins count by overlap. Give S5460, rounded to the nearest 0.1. 10.6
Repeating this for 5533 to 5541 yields 10.4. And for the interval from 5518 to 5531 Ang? 10.3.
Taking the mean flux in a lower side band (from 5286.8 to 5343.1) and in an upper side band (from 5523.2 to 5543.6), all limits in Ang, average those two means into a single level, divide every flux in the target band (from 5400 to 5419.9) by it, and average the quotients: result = 1.00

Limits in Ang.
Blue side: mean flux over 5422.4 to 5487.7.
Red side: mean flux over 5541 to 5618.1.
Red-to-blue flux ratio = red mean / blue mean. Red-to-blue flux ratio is 0.957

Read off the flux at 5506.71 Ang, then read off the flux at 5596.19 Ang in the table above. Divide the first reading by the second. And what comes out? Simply 1.03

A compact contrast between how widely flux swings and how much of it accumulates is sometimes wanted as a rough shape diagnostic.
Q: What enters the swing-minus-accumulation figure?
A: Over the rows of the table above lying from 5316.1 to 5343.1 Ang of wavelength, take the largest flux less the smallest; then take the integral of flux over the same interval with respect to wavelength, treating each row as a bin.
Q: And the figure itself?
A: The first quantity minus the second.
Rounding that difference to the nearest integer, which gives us -297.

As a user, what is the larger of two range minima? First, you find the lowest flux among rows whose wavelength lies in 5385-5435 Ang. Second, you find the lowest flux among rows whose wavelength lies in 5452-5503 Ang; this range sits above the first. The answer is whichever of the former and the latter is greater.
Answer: 10.7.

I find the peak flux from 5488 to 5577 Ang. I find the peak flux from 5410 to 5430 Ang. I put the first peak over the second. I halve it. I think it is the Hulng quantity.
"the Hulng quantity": 0.486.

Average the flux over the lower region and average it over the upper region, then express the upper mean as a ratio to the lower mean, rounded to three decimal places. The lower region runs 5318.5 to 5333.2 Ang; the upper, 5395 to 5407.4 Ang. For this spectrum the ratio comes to 0.971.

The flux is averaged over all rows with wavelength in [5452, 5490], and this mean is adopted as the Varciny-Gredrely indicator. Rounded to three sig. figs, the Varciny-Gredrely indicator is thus 10.6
